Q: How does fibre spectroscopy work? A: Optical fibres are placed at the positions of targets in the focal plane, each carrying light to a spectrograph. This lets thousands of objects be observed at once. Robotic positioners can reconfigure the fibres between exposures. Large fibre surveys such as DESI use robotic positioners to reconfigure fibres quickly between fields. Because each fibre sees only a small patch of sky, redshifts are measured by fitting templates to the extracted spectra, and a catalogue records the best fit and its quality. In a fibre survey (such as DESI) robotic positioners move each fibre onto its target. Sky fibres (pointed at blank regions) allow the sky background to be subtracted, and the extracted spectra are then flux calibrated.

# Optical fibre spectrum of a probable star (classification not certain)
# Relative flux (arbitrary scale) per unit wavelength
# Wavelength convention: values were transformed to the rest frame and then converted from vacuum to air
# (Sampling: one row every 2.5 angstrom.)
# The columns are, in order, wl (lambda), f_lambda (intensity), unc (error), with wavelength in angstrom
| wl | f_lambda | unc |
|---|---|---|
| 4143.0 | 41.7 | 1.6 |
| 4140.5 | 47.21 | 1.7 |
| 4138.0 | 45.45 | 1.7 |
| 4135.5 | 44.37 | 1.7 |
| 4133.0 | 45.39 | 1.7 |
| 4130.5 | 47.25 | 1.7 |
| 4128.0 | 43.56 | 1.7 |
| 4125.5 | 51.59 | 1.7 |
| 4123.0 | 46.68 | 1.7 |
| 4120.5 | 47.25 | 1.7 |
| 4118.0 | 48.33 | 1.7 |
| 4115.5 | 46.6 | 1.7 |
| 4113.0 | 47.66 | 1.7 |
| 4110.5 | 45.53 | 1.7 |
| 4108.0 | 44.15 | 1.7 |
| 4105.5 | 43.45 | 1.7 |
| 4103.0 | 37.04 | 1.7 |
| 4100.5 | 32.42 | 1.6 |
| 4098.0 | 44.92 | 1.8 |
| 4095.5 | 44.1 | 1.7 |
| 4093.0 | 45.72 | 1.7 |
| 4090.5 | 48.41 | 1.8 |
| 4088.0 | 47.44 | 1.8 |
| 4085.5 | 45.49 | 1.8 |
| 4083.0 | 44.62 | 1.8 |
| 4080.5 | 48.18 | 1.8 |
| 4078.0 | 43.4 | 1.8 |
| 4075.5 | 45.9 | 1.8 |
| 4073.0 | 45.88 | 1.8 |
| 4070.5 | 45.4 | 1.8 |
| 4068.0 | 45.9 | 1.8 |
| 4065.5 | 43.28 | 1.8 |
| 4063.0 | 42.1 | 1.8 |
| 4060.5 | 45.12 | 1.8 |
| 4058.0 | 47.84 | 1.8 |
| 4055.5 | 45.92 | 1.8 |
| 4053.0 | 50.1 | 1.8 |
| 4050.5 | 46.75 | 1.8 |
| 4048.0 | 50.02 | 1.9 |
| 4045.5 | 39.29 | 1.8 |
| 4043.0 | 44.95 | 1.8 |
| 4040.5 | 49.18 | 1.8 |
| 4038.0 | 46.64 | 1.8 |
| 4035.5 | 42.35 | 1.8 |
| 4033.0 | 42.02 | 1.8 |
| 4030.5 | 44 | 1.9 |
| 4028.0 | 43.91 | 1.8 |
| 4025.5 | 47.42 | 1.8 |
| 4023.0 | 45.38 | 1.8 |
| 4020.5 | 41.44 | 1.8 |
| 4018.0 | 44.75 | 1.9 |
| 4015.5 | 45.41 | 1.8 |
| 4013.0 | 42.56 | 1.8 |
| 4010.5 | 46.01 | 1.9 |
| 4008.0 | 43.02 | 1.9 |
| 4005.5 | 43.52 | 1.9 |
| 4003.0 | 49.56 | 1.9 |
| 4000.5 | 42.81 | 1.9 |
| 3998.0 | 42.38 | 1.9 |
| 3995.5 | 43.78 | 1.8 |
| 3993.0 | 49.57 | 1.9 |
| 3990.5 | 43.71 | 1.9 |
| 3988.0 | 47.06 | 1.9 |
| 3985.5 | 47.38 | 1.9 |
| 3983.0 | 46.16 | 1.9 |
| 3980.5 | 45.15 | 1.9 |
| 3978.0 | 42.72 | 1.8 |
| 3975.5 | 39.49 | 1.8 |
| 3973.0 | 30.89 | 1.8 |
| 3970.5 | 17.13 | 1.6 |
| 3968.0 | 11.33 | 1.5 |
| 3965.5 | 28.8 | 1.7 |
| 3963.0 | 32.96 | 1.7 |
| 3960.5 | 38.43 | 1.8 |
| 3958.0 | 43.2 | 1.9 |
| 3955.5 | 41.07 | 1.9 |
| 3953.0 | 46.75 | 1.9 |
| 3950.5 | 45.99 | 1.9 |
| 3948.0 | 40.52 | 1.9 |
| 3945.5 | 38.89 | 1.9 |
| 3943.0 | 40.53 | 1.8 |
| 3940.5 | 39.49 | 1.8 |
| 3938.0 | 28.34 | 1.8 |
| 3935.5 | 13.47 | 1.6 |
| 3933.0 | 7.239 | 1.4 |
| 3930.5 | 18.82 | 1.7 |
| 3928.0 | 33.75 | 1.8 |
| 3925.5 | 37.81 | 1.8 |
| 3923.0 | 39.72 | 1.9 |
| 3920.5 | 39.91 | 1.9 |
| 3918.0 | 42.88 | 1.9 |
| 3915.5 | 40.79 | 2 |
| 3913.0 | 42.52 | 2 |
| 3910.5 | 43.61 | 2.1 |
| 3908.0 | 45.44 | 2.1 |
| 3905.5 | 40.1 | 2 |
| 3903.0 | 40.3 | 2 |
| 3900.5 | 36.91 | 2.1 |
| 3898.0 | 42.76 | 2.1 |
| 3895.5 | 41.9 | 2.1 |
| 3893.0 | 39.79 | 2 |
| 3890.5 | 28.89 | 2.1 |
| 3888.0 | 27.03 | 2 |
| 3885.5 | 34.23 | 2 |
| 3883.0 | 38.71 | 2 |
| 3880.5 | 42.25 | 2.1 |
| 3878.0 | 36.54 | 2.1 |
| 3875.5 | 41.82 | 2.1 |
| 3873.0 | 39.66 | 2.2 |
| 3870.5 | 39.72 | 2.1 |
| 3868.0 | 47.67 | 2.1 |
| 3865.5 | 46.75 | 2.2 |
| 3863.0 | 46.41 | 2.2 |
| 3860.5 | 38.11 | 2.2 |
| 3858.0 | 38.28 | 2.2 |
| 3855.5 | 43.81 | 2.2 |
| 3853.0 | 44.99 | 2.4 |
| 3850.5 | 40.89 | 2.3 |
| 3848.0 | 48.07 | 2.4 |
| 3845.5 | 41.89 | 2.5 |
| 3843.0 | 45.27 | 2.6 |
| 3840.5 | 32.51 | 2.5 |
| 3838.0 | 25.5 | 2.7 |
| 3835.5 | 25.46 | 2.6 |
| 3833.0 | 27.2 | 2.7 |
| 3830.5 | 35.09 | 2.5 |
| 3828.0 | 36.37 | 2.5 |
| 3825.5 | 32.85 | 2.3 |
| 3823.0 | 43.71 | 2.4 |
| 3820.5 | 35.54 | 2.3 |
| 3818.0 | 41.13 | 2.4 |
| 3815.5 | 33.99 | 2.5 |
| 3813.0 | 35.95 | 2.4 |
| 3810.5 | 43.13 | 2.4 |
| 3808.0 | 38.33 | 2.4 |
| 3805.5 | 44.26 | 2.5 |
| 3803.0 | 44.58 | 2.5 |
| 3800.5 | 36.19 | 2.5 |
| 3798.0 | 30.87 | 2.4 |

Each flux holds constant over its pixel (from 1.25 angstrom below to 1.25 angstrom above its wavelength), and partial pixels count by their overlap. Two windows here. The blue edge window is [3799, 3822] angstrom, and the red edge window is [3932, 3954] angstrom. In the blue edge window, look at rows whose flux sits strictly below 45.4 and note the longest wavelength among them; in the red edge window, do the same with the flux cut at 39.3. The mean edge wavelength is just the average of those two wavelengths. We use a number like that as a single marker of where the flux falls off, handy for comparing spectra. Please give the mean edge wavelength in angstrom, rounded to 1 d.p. 3883.0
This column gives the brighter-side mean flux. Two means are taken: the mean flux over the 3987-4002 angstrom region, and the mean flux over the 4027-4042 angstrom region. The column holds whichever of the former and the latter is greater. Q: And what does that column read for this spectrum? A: 44.9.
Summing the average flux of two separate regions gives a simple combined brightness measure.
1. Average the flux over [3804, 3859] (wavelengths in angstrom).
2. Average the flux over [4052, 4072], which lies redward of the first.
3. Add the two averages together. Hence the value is 83.6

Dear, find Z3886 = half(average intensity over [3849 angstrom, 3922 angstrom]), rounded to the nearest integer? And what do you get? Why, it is 20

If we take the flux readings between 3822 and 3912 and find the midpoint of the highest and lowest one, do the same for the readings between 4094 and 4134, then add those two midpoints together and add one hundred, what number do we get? 178.8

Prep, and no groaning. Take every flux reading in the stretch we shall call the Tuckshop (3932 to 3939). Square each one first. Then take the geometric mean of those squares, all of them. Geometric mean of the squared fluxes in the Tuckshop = 197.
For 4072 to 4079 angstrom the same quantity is 2029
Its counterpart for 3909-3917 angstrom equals 1788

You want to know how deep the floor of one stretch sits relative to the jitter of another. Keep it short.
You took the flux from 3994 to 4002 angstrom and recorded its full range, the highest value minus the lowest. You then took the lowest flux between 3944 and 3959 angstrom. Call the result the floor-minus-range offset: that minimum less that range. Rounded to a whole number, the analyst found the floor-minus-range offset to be 37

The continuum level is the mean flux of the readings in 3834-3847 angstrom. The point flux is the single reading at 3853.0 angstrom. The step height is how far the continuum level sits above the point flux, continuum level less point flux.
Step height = -11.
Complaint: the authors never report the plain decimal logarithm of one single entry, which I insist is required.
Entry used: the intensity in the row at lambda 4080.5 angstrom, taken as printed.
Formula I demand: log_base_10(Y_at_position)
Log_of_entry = 1.68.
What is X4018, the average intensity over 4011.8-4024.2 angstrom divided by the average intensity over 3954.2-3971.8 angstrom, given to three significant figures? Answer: 1.44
